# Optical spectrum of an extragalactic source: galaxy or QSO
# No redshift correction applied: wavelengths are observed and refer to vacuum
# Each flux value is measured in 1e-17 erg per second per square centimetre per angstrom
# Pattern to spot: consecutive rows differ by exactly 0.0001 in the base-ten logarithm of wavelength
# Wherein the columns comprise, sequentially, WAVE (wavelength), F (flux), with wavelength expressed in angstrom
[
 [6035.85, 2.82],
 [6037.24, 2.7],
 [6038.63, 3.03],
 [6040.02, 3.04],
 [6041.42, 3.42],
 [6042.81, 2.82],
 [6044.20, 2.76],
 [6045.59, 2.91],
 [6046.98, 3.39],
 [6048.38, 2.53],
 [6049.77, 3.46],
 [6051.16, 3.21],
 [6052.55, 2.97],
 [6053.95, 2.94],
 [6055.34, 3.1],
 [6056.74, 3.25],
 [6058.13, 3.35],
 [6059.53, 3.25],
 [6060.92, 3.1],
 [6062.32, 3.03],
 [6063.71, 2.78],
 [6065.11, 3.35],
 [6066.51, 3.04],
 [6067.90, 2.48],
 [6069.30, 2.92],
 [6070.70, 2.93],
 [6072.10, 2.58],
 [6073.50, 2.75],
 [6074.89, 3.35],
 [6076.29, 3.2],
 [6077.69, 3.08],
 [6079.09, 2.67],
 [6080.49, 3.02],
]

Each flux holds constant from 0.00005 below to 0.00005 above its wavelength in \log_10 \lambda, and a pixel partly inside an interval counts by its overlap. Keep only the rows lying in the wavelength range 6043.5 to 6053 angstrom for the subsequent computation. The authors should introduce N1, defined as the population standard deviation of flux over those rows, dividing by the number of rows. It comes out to 0.313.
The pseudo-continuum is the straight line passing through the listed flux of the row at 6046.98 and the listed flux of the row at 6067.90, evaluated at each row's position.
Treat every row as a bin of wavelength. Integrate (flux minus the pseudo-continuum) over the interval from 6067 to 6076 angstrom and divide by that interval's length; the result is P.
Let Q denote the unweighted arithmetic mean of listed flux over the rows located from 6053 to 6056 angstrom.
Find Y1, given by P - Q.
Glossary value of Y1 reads -2.5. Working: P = 0.5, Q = 3.02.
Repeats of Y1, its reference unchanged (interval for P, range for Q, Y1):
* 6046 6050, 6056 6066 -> -3.4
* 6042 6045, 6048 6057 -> -3.8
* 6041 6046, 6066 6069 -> -3.3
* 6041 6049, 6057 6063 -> -3.7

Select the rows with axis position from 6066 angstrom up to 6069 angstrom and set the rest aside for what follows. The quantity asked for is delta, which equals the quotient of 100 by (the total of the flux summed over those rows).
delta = 18.1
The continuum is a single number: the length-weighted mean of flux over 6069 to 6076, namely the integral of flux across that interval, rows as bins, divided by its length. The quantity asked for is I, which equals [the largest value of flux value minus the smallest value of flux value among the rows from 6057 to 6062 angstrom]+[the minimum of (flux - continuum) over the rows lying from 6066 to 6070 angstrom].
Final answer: -0.19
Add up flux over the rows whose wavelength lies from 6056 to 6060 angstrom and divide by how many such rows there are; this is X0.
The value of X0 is 3.28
